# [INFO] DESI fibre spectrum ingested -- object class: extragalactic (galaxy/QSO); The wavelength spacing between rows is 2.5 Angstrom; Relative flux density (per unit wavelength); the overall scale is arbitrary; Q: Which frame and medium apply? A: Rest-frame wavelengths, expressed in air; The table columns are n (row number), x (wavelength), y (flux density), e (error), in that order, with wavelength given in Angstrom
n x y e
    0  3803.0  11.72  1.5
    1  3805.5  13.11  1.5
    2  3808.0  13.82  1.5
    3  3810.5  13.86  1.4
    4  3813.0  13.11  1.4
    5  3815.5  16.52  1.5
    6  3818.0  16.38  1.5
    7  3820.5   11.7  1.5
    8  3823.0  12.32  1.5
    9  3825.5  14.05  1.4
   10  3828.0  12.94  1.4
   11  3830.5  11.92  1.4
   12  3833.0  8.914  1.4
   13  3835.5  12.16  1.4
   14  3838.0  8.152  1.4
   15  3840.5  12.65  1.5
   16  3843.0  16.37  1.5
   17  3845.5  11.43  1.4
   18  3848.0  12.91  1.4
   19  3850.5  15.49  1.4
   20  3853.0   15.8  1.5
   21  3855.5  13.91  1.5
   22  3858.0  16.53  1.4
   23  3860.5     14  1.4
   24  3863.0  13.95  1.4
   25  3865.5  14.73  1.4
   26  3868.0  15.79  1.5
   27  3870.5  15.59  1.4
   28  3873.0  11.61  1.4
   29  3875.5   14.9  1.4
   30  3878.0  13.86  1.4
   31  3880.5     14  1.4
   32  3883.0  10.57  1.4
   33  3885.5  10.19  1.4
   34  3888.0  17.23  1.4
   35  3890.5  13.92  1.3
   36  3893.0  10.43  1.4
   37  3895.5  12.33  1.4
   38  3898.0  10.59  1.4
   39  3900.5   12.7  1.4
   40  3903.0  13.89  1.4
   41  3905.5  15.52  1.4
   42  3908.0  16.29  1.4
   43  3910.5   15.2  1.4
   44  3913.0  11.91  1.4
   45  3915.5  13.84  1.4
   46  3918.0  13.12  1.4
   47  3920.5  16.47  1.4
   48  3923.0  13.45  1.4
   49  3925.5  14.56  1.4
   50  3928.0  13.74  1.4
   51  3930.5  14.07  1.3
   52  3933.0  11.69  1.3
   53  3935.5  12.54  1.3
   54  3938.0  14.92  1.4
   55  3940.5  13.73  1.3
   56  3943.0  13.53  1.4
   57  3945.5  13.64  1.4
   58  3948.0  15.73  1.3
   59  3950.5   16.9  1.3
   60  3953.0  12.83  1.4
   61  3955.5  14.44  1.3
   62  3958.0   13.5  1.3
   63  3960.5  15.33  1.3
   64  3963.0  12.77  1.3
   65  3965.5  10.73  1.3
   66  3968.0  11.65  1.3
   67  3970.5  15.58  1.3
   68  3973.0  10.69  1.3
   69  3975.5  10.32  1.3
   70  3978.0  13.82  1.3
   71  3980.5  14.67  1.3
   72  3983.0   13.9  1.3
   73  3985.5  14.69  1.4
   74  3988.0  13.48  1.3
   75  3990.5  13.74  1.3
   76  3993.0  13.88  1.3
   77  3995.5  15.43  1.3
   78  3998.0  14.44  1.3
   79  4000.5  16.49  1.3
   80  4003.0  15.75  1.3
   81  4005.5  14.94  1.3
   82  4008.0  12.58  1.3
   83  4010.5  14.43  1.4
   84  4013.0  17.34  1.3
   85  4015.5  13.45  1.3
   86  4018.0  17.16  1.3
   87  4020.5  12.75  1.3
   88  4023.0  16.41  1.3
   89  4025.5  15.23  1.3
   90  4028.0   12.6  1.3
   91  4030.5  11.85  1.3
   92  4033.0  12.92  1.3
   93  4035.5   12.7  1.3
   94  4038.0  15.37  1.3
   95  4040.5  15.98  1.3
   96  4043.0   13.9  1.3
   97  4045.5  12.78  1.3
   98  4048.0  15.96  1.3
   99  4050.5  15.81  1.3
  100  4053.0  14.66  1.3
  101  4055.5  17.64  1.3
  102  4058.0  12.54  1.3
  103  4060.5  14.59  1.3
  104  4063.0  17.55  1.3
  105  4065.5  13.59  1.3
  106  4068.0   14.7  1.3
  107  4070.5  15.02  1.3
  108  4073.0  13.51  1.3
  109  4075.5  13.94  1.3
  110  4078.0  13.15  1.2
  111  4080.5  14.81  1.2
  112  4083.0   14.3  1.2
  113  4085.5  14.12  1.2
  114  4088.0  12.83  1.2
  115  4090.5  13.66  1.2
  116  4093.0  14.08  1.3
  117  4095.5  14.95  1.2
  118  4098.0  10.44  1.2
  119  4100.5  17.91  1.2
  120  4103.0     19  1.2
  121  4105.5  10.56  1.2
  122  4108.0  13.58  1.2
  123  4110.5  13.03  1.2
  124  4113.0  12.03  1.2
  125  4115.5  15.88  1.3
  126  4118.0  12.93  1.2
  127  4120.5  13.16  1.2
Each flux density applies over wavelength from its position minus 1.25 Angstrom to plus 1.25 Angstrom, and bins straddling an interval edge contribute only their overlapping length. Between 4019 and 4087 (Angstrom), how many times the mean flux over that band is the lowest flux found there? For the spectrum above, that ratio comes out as 0.824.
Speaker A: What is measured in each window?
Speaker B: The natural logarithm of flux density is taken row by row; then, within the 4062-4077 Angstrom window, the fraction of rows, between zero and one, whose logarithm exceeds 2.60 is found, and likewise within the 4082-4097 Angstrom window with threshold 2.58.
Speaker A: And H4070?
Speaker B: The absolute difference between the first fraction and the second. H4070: 0.17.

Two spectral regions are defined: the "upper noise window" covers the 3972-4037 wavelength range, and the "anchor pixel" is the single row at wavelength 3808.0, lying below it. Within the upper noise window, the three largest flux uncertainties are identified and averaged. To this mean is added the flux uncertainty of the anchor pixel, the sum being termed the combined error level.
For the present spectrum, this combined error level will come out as 2.87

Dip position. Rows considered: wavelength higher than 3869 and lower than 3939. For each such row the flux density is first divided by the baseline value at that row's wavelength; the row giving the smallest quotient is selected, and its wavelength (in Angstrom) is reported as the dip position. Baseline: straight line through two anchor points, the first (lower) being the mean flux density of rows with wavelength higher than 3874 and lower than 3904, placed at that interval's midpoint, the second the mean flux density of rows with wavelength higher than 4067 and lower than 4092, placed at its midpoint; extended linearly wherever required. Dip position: 3885.5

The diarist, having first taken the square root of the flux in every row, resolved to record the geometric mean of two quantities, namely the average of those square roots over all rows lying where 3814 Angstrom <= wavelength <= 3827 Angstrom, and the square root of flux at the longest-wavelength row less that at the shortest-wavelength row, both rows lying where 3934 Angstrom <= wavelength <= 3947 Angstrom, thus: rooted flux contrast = 0.76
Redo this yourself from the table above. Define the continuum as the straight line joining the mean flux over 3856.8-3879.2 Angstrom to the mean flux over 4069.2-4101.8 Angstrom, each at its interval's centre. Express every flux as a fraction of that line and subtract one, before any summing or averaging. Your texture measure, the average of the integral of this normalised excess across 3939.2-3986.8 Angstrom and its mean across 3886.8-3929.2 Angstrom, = -1.24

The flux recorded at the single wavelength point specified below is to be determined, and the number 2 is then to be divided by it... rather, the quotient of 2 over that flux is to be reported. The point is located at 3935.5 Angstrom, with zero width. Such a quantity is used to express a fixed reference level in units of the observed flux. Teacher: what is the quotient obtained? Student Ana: 0.16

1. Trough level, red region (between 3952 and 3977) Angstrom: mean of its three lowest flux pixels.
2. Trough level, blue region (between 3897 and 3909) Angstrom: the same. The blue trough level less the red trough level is 1.8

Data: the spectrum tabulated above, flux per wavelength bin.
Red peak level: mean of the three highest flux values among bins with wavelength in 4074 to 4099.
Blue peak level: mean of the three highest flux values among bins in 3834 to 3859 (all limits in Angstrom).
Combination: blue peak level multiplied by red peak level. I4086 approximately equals 238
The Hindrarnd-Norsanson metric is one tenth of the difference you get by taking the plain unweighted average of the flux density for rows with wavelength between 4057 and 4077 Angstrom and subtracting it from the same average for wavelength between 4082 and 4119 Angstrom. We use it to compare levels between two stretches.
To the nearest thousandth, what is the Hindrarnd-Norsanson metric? -0.048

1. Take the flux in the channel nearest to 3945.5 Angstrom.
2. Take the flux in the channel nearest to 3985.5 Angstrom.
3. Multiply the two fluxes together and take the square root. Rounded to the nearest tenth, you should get 14.2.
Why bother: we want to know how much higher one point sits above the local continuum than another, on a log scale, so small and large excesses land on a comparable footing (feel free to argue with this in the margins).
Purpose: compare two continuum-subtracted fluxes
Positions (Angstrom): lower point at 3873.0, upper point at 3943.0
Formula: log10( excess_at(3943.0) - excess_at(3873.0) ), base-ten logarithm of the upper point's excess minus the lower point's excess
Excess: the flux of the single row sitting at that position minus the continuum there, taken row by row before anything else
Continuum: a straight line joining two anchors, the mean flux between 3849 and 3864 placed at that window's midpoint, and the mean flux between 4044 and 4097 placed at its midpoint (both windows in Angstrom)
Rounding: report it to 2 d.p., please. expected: 0.32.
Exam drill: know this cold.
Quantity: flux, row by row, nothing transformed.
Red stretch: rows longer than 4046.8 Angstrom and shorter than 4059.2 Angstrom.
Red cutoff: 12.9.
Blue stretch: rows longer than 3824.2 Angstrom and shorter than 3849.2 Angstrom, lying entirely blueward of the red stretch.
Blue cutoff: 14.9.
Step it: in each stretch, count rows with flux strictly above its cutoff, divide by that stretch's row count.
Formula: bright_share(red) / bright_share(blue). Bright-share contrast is 8.0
